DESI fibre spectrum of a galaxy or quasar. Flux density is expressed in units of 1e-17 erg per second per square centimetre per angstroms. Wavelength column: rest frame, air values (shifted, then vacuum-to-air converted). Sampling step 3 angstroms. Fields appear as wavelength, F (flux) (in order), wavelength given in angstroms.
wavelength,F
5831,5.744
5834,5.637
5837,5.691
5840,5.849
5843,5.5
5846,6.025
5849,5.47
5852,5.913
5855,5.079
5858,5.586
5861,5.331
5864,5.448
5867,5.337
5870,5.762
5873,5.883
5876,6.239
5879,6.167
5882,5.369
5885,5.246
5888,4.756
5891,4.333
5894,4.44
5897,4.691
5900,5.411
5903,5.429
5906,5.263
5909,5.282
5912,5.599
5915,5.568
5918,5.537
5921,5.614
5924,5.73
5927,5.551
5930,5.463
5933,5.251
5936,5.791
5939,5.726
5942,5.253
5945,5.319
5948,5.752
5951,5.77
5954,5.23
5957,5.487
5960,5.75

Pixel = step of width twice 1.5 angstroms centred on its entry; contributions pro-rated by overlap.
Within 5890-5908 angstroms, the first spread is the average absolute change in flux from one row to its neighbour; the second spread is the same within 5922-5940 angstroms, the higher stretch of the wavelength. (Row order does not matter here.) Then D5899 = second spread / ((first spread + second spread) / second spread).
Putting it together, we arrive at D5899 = 0.10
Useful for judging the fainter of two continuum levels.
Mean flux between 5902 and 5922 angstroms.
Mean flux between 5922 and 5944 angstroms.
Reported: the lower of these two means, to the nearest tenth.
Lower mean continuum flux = 5.5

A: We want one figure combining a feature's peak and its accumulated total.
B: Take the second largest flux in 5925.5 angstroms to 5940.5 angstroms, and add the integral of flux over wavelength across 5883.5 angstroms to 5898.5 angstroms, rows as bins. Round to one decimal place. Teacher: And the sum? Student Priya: 76.1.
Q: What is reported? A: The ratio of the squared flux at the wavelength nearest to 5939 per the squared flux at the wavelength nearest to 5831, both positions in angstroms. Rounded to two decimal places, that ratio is 0.99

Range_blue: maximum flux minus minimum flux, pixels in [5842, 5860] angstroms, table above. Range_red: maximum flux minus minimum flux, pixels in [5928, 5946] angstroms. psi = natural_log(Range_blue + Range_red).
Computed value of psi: 0.40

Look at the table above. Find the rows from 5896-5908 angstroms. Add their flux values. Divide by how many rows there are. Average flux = 5.2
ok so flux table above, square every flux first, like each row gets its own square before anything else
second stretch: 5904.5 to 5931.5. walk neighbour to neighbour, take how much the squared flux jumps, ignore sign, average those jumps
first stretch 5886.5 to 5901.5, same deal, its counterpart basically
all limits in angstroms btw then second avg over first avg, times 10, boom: 3.3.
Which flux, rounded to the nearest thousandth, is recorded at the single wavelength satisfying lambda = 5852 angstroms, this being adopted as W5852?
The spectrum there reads 5.913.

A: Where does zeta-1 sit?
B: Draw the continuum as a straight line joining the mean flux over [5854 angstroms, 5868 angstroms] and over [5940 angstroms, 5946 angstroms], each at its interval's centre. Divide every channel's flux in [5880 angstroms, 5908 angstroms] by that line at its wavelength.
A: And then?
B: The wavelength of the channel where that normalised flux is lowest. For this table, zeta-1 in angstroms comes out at 5891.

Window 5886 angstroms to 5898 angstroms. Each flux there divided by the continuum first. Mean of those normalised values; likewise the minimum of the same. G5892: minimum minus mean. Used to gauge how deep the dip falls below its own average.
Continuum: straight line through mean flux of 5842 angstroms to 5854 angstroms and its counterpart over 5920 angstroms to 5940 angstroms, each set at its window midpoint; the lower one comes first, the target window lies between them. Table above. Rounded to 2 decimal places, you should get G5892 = -0.04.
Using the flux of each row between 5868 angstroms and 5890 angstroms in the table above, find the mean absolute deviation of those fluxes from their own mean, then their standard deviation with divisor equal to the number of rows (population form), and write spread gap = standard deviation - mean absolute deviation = 0.060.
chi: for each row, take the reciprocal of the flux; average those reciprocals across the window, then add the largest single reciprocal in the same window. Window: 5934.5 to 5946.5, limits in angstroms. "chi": 0.372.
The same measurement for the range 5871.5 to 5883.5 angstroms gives 0.356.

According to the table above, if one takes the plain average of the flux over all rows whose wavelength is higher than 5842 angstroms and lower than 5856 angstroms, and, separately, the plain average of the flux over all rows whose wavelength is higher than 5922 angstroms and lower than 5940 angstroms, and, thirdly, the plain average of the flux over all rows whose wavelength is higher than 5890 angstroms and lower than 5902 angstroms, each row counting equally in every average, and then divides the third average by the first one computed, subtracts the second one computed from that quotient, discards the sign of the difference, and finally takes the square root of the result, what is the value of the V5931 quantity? 2.18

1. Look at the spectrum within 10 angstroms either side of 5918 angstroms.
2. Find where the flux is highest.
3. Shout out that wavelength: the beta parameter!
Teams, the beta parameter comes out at 5924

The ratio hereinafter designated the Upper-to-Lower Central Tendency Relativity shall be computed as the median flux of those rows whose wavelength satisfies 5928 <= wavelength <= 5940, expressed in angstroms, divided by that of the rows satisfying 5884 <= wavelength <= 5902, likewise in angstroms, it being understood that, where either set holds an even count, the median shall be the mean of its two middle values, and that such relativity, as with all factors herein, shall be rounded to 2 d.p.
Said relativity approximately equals 1.18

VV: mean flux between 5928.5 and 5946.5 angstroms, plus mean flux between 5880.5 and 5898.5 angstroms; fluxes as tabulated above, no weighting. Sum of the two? 10.3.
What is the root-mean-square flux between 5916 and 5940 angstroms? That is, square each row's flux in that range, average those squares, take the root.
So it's 5.59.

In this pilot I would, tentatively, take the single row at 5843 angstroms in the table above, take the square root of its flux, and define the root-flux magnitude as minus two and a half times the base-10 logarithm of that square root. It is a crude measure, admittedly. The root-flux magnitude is -0.925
